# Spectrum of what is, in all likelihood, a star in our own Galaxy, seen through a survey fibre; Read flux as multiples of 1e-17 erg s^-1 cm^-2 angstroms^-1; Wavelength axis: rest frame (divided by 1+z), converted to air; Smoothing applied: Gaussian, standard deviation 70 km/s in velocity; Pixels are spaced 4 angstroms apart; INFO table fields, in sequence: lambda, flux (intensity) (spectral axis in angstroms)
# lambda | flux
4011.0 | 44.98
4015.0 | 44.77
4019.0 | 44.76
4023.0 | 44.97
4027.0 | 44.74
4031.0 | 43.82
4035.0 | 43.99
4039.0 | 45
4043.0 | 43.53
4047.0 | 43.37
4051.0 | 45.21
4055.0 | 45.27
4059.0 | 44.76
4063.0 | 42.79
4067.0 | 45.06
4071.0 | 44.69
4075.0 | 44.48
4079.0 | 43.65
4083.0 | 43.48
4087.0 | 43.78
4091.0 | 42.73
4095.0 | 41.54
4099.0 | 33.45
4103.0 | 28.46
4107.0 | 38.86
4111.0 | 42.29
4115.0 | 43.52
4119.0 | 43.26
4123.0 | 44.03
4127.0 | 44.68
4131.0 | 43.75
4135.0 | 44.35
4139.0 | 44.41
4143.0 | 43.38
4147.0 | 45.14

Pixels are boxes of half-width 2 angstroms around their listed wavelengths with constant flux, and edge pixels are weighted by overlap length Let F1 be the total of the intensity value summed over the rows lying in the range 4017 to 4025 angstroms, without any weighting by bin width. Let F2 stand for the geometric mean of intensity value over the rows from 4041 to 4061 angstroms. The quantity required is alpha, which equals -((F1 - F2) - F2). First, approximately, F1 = 90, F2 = 44.4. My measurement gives -1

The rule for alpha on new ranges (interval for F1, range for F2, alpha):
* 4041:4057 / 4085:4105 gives -102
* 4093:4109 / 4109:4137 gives -55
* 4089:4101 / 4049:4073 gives -28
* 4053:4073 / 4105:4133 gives -137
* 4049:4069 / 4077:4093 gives -136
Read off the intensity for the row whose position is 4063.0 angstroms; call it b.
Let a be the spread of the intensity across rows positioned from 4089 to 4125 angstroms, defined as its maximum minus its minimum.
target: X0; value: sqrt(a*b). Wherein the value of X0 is 25.8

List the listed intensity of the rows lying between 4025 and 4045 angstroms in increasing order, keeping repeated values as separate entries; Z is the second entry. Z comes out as 43.82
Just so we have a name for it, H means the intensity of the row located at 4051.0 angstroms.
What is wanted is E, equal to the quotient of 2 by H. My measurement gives 0.0442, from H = 45.21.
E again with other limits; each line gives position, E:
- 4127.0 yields 0.0448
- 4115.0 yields 0.0460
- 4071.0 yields 0.0448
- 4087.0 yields 0.0457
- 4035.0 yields 0.0455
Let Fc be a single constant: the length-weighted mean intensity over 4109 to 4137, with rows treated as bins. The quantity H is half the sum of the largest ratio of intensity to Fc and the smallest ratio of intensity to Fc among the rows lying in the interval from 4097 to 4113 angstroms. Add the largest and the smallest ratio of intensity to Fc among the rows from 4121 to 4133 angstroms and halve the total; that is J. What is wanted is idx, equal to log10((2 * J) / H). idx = 0.40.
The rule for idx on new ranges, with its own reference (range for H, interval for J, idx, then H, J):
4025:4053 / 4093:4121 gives 0.21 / 1.01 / 0.82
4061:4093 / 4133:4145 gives 0.30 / 1.00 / 1.00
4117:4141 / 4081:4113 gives 0.22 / 1.01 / 0.83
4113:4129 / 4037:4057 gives 0.30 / 1.01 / 1.01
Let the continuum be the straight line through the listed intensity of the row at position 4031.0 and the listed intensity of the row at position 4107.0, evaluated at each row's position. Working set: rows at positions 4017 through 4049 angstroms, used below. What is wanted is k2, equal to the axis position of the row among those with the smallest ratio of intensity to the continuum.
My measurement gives 4031.0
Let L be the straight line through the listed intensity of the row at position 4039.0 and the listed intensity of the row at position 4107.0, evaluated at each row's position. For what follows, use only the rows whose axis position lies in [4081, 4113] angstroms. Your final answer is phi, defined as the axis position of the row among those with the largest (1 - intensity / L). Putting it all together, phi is 4103.0 angstroms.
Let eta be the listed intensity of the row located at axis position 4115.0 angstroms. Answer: 43.52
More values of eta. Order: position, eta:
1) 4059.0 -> 44.76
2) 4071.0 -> 44.69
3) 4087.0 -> 43.78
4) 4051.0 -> 45.21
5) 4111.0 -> 42.29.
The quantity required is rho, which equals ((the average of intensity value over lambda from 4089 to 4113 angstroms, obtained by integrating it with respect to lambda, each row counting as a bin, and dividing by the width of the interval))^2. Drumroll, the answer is 1436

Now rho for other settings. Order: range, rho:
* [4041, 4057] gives 1966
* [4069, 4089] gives 1937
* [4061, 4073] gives 1952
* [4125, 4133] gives 1955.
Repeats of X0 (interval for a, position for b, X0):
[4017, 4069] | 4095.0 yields 10.1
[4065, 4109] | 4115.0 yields 26.9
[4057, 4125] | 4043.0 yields 26.9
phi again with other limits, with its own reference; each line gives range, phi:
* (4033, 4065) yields 4035.0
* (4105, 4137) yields 4107.0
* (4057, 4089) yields 4063.0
